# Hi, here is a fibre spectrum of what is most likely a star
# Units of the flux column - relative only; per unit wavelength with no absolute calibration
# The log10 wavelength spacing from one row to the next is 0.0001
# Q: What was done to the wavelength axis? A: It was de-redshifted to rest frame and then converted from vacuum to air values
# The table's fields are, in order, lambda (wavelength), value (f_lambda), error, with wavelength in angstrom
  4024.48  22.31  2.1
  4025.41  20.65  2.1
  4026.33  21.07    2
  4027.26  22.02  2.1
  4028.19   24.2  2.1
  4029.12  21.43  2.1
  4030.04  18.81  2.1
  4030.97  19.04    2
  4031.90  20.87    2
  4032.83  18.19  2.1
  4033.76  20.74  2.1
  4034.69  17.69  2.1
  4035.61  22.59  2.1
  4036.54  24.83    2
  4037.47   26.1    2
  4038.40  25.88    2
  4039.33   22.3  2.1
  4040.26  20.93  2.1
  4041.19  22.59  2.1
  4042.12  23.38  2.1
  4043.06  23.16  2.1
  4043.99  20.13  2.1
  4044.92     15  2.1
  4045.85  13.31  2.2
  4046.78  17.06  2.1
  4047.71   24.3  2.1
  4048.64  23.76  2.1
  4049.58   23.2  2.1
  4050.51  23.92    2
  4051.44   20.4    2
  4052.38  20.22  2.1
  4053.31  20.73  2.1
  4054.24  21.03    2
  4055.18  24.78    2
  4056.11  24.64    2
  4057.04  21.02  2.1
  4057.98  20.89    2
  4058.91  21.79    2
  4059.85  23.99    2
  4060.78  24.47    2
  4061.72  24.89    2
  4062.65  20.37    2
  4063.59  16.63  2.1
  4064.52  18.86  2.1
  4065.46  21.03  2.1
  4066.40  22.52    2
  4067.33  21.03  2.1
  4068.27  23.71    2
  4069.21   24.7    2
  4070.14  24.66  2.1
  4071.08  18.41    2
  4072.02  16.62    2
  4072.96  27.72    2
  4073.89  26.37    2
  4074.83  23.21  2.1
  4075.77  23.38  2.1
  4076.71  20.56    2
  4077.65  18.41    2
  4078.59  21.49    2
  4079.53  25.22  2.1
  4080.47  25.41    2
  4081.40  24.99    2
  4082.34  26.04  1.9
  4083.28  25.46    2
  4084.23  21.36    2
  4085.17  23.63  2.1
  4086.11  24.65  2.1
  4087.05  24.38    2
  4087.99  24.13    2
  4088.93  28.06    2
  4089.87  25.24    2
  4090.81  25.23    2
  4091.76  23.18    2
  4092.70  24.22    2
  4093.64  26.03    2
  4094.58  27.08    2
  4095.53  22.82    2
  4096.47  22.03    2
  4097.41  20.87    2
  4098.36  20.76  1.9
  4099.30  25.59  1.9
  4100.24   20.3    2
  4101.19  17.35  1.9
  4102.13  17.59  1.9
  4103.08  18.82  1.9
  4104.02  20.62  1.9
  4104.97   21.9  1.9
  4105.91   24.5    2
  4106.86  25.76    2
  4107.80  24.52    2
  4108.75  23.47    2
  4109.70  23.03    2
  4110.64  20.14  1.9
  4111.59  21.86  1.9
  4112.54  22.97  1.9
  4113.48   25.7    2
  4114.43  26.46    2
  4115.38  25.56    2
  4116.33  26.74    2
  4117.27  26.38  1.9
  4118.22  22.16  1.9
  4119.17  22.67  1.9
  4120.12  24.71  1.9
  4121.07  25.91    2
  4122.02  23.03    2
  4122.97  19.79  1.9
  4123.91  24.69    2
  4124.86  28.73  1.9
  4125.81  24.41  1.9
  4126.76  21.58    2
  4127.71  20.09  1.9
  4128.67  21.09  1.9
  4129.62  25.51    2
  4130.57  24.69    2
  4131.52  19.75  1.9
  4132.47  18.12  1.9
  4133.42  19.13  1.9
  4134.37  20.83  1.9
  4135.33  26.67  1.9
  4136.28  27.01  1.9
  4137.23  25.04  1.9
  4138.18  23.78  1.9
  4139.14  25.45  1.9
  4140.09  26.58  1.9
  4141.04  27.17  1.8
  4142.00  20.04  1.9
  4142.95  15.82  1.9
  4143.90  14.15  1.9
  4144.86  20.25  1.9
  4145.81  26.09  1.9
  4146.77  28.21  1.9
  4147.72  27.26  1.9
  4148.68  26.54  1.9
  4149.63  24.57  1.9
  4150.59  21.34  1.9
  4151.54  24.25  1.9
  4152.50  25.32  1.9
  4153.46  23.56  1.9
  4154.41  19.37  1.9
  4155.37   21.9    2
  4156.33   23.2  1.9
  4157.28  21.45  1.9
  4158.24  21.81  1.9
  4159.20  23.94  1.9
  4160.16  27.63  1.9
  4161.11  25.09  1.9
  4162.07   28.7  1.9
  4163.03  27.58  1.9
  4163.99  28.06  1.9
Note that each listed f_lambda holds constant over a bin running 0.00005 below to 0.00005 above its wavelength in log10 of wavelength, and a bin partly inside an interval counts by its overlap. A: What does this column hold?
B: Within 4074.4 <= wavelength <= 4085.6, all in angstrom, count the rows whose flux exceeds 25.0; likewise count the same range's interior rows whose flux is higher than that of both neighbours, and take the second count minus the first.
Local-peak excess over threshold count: -1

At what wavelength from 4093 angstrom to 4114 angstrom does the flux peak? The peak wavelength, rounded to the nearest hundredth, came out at 4094.58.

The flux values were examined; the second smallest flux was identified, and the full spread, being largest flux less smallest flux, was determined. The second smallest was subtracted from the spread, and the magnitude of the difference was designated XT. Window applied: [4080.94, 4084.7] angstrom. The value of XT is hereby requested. 20.3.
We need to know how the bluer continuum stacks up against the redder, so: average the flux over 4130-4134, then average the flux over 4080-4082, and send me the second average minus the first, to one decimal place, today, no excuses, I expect 4.8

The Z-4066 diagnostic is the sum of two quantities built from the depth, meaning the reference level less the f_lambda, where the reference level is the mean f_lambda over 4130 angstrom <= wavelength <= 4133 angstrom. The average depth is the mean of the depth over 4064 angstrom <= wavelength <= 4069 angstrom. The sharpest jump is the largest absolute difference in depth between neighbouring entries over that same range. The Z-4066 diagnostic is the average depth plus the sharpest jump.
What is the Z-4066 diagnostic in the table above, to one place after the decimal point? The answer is 2.1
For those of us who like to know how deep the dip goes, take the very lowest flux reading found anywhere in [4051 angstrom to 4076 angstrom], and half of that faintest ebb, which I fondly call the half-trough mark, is 8.3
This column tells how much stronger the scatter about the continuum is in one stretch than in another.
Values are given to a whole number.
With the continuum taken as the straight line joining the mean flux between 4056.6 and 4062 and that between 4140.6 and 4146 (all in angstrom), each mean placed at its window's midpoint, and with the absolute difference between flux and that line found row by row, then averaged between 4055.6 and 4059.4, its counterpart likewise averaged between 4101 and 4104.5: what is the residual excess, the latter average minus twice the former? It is 0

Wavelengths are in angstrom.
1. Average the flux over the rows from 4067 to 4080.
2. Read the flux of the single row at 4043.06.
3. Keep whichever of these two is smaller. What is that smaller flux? 22.5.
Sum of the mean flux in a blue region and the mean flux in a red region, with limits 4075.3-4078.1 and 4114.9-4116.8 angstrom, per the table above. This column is 46.9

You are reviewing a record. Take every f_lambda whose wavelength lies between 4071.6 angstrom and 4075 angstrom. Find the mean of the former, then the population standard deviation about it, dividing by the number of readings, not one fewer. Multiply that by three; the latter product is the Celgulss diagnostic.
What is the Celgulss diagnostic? 13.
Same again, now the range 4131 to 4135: 3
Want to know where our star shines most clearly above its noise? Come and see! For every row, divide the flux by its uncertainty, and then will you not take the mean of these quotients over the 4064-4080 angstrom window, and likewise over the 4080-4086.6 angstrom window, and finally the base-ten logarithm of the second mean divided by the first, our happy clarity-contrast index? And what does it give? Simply 0.049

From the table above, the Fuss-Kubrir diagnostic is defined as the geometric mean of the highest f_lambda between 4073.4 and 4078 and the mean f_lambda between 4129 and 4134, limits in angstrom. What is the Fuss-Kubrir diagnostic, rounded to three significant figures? 23.8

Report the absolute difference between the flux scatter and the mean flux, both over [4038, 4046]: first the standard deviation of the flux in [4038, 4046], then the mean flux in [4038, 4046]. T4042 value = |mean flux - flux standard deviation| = 17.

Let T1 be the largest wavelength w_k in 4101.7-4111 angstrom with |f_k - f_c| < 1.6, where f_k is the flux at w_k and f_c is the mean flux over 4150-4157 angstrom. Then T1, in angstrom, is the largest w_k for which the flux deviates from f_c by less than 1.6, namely 4109.70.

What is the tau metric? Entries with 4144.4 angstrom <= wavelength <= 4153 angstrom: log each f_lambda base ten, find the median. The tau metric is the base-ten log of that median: 0.147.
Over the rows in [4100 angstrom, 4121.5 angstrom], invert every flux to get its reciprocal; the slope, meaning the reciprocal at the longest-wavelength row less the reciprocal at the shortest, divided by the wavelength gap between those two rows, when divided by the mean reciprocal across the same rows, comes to -0.012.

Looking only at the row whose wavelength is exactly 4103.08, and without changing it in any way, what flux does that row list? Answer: 18.82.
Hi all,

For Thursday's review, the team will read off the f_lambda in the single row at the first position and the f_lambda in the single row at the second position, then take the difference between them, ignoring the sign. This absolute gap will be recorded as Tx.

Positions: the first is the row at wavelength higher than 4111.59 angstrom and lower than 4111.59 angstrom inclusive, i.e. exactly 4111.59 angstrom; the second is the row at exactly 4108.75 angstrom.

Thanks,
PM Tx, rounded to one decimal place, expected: 1.6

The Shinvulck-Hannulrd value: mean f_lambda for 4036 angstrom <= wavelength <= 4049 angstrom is 21.6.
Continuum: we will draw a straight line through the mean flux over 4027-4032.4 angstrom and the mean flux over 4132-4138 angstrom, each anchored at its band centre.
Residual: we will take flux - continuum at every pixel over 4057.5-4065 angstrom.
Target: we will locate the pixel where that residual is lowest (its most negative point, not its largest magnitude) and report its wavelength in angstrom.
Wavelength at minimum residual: 4063.59 angstrom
